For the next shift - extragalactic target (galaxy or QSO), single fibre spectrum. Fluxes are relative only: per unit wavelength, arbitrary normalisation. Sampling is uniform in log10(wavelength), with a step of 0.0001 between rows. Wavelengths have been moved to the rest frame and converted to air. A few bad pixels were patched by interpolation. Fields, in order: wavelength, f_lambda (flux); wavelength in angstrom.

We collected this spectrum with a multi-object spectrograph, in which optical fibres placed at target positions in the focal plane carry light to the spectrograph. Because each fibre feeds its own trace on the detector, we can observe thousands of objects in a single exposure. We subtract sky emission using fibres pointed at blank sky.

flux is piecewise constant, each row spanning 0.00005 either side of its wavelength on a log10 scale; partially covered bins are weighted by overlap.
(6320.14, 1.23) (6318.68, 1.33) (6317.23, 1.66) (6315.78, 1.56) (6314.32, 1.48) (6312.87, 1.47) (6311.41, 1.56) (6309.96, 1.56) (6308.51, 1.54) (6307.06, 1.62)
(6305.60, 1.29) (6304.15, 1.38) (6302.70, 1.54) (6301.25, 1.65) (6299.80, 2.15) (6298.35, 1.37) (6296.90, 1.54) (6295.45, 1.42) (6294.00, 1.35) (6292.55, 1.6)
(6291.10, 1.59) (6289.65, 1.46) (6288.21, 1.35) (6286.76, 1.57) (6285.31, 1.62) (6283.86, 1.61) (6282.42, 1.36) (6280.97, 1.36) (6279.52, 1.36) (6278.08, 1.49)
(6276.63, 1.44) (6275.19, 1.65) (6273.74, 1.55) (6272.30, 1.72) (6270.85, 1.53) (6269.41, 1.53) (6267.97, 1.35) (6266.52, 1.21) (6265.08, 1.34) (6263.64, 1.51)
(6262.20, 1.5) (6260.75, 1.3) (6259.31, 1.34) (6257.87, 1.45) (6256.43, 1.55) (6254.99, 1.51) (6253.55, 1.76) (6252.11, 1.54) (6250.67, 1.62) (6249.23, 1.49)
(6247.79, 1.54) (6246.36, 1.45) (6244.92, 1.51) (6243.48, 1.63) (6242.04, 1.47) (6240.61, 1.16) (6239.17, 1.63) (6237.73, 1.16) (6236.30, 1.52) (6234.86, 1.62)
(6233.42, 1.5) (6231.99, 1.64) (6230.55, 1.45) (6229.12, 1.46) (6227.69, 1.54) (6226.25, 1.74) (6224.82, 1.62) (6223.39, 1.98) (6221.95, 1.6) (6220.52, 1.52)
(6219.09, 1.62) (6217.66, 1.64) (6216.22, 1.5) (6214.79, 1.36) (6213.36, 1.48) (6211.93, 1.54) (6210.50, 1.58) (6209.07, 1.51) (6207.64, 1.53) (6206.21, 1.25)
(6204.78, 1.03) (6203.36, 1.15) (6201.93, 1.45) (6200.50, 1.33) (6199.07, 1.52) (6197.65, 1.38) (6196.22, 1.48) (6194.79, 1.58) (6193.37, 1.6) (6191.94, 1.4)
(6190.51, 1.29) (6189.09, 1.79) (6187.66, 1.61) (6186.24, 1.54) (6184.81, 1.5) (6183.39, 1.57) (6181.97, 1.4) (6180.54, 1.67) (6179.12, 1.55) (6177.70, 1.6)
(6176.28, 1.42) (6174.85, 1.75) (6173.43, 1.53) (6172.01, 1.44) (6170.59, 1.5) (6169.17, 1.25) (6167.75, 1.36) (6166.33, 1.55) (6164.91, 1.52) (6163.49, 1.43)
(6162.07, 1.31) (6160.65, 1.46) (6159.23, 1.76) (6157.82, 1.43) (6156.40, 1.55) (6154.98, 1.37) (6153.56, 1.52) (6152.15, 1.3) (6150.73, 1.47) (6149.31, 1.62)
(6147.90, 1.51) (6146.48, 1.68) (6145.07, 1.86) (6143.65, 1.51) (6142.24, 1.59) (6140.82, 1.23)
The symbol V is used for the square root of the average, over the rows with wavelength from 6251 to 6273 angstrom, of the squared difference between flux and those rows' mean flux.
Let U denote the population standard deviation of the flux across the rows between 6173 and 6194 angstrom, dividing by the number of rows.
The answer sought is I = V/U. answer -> 1.11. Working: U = 0.130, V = 0.145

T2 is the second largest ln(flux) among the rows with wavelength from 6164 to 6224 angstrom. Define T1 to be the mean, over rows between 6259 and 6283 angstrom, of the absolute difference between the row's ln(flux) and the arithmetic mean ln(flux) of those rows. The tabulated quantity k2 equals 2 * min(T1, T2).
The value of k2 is 0.15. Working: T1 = 0.076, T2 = 0.58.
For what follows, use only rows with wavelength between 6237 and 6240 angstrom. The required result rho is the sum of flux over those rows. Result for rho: 2.79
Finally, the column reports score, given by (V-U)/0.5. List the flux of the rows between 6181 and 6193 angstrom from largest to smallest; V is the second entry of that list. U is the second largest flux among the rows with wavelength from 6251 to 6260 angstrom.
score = 0.12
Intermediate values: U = 1.55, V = 1.61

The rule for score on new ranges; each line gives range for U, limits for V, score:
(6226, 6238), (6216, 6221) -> -0.04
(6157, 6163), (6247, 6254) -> 0.32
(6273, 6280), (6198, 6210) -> -0.06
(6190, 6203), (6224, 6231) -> 0.08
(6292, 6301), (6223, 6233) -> 0.28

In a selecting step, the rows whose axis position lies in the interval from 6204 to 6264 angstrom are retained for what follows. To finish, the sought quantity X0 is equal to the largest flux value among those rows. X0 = 1.98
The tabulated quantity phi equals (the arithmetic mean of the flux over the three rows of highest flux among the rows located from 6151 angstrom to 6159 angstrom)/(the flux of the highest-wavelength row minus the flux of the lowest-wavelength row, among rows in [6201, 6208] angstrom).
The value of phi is 19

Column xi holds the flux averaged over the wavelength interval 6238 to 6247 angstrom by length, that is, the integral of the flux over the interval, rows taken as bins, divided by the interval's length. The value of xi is 1.46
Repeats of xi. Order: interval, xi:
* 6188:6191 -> 1.57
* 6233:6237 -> 1.55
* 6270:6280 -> 1.54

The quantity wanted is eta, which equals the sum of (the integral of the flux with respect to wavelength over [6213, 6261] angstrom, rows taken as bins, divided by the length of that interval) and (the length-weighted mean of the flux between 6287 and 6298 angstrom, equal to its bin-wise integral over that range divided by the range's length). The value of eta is 3.003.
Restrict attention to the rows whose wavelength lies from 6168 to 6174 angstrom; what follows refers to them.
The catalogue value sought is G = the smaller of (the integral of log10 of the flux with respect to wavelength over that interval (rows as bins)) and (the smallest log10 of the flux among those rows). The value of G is 0.097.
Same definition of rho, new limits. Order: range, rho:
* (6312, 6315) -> 2.95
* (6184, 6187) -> 3.04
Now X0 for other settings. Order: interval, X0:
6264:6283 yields 1.72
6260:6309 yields 2.15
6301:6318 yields 1.66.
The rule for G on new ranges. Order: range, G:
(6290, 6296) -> 0.130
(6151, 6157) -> 0.114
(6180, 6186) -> 0.146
